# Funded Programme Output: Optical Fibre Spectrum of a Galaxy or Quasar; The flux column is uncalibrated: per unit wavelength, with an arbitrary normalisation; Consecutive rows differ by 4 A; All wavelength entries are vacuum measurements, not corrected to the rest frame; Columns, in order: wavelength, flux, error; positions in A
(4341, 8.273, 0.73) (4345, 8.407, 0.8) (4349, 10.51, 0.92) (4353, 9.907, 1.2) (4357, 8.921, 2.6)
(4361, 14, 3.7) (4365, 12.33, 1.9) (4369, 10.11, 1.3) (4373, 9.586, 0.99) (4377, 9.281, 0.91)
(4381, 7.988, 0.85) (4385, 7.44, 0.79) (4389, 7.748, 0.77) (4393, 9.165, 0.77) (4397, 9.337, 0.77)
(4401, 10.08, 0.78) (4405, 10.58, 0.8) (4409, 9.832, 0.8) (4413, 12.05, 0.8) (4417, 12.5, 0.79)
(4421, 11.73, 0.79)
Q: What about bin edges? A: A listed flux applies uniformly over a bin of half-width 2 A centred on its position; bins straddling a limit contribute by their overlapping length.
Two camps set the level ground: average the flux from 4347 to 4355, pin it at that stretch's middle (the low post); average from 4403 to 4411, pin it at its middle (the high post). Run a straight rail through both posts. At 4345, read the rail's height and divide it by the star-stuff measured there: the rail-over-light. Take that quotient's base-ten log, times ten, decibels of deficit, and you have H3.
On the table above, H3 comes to 0.8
